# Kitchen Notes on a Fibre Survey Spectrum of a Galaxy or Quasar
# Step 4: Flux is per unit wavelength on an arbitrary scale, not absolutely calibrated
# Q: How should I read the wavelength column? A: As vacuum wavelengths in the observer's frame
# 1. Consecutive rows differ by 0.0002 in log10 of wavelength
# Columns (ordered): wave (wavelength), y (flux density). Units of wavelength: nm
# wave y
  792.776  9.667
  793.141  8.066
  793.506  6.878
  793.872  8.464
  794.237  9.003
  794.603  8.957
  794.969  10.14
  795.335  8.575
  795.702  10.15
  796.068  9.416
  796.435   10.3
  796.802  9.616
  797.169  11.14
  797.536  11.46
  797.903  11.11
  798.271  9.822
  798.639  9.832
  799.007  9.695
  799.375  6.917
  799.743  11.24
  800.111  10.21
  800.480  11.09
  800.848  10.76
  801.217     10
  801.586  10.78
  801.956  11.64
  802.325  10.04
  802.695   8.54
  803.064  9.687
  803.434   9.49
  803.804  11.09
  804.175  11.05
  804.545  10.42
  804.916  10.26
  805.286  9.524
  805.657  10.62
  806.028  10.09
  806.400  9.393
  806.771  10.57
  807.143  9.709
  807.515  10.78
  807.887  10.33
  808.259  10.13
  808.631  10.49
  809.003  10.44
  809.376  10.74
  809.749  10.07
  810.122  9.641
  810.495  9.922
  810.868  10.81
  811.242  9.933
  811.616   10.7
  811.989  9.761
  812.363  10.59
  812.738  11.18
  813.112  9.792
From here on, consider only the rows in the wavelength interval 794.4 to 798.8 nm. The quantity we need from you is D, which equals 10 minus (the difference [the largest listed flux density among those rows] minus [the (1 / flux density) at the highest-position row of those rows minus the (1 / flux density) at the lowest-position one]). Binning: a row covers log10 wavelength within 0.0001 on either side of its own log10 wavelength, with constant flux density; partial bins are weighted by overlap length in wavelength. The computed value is -1.47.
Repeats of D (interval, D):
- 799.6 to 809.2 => -1.63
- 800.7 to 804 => -1.64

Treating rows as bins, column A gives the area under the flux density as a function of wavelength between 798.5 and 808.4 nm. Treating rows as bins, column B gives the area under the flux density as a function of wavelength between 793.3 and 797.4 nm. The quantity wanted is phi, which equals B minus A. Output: -62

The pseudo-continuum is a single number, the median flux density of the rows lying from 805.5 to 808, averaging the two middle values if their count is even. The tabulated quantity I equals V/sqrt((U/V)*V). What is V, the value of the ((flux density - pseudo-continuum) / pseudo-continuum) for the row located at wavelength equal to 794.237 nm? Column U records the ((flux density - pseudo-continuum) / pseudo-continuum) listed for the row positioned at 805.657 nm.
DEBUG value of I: -0.8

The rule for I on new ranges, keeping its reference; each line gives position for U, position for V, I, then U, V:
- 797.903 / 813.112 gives -0.2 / 0.08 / -0.052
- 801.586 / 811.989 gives -0.3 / 0.04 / -0.055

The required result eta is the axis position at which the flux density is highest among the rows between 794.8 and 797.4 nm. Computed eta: 797.169 nm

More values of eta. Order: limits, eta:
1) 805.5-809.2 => 807.515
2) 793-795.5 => 794.969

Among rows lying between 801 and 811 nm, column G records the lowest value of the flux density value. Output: 8.54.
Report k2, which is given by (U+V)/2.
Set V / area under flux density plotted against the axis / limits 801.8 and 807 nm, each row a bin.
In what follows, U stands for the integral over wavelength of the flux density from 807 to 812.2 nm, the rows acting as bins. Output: 53.1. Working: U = 53.3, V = 52.8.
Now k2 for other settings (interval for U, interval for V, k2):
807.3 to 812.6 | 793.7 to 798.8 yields 52.5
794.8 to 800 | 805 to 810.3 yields 52.9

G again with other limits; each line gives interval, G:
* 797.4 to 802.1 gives 6.917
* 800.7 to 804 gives 8.54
